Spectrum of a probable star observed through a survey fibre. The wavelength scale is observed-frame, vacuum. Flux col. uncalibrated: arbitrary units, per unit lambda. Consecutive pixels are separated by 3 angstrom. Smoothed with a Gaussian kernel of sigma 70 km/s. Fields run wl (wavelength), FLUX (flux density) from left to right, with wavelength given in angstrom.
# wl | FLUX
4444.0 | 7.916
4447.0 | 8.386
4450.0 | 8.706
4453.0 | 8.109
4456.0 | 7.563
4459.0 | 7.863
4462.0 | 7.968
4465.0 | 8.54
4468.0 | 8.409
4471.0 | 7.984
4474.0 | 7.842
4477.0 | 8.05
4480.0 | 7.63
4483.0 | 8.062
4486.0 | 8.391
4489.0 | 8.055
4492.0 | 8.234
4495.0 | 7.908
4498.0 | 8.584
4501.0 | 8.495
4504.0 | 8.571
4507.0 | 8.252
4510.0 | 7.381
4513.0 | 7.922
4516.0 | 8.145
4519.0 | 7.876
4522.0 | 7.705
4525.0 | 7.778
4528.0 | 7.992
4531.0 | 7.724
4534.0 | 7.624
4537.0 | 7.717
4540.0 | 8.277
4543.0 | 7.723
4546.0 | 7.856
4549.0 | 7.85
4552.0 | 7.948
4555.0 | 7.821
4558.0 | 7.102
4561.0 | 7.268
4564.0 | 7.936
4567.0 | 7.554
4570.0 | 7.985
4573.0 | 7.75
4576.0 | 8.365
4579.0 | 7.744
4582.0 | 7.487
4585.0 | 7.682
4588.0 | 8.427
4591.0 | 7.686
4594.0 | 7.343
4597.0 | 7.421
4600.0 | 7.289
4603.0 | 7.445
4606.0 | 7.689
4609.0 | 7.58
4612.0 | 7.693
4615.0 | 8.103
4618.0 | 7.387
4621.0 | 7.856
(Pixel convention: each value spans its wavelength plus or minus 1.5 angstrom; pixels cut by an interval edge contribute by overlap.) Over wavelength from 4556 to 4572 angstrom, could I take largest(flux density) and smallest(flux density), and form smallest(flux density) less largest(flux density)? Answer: -0.88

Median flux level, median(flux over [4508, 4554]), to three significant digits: 7.85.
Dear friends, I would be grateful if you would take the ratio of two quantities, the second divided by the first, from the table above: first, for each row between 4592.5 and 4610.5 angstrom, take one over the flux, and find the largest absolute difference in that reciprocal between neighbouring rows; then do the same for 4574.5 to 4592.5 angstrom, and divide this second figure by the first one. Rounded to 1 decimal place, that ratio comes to 2.7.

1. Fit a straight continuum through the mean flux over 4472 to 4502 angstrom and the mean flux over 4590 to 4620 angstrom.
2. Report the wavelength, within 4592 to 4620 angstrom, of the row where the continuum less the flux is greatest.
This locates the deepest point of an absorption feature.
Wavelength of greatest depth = 4600.0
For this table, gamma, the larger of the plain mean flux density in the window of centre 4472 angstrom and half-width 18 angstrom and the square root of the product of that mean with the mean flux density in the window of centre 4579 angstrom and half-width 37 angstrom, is 8.03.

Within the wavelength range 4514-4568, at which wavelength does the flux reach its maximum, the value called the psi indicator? 4540.0 angstrom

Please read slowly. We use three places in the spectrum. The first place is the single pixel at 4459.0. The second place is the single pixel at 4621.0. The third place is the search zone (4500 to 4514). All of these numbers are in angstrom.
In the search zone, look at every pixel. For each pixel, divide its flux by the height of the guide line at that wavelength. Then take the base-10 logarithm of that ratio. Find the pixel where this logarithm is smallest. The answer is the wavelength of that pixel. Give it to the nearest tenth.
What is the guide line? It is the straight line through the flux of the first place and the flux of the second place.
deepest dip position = 4510.0 angstrom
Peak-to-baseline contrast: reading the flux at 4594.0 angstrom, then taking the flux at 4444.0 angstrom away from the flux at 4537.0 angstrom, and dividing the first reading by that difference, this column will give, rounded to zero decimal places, -37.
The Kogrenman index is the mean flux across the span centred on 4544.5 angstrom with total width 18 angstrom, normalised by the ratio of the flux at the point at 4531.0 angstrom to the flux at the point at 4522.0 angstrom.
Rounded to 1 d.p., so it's 7.9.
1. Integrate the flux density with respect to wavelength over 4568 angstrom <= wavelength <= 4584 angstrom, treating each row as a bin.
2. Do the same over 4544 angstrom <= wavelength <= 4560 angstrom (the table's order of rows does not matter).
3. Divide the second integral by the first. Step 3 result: 0.98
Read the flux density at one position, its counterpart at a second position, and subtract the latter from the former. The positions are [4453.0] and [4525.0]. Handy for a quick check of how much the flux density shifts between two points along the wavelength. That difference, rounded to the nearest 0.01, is 0.33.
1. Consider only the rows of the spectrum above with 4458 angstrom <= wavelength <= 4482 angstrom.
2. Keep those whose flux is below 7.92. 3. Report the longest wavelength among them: 4480.0 angstrom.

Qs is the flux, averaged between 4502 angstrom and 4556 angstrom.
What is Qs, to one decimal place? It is 7.9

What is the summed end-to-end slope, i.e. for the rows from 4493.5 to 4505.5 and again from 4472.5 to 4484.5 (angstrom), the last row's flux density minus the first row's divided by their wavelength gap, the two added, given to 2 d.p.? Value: 0.10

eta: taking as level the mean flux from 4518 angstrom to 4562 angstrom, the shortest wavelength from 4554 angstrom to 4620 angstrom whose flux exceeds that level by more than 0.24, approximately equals 4576.0 angstrom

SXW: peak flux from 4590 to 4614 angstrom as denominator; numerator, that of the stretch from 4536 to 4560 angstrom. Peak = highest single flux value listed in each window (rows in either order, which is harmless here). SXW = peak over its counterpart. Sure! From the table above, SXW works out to 1.08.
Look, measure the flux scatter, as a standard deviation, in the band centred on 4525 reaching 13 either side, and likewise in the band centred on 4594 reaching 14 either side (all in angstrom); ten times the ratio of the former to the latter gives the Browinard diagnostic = 4.9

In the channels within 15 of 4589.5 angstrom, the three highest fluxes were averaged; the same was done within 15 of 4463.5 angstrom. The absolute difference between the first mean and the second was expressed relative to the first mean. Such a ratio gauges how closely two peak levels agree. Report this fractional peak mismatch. 0.0456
